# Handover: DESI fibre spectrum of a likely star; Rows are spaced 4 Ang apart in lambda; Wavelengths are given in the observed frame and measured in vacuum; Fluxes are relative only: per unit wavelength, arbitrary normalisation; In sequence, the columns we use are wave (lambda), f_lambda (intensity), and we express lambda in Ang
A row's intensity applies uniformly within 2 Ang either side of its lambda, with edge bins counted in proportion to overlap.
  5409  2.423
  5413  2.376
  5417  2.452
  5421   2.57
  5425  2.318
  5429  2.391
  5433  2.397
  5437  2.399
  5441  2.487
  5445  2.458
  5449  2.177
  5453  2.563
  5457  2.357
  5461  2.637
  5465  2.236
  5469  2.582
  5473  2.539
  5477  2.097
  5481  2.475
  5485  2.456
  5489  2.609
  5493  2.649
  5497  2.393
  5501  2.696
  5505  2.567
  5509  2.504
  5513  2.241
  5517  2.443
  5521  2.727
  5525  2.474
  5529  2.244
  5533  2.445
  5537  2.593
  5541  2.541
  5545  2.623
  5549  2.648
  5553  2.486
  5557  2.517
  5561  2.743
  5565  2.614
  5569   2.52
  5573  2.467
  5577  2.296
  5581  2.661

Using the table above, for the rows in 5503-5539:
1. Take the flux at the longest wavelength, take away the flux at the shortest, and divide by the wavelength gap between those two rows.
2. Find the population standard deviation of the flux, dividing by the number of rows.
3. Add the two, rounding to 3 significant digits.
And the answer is 0.149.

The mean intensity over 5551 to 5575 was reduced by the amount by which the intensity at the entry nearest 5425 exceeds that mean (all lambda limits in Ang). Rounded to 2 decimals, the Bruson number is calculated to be 2.80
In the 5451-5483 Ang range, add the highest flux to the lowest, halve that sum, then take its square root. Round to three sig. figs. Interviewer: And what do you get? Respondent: 1.54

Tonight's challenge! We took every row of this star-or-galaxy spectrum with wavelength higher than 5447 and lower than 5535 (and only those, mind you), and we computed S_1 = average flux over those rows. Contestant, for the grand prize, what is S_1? 2.46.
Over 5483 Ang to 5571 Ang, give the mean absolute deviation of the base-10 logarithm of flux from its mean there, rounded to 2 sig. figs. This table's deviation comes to 0.018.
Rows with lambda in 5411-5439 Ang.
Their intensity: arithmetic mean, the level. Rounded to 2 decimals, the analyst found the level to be 2.41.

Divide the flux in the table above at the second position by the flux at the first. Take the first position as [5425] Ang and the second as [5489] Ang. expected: 1.13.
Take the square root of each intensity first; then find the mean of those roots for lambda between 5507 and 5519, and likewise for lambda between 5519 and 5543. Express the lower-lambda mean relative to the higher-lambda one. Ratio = 0.98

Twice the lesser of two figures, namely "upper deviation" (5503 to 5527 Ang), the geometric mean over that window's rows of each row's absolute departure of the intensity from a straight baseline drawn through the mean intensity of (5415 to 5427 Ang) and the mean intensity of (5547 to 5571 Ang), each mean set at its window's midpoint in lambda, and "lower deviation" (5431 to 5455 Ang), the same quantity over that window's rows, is 0.11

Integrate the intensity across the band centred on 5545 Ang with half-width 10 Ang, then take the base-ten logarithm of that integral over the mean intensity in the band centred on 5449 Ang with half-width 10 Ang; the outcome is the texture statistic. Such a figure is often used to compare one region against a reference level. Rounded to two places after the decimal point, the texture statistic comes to 1.33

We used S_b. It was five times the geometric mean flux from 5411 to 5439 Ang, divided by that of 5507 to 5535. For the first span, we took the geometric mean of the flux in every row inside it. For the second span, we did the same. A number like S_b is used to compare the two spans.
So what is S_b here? 4.96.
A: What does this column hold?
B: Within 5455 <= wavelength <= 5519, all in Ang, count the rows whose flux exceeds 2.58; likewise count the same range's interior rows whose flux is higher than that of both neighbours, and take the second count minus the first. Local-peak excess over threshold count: 0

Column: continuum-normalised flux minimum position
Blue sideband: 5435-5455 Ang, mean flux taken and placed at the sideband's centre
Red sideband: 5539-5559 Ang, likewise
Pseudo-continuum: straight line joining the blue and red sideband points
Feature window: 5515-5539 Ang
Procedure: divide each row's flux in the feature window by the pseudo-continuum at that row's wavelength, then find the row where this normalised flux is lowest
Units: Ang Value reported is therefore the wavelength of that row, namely 5529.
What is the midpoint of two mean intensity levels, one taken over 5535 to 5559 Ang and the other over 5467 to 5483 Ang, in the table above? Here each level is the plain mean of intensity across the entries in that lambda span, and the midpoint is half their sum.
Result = 2.50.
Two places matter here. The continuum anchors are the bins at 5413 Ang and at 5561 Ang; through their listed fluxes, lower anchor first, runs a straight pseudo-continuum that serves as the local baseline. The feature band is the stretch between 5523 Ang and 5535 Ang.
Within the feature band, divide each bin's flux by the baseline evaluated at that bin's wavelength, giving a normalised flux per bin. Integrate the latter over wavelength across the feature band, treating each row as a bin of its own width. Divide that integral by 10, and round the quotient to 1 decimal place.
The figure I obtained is 1.1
